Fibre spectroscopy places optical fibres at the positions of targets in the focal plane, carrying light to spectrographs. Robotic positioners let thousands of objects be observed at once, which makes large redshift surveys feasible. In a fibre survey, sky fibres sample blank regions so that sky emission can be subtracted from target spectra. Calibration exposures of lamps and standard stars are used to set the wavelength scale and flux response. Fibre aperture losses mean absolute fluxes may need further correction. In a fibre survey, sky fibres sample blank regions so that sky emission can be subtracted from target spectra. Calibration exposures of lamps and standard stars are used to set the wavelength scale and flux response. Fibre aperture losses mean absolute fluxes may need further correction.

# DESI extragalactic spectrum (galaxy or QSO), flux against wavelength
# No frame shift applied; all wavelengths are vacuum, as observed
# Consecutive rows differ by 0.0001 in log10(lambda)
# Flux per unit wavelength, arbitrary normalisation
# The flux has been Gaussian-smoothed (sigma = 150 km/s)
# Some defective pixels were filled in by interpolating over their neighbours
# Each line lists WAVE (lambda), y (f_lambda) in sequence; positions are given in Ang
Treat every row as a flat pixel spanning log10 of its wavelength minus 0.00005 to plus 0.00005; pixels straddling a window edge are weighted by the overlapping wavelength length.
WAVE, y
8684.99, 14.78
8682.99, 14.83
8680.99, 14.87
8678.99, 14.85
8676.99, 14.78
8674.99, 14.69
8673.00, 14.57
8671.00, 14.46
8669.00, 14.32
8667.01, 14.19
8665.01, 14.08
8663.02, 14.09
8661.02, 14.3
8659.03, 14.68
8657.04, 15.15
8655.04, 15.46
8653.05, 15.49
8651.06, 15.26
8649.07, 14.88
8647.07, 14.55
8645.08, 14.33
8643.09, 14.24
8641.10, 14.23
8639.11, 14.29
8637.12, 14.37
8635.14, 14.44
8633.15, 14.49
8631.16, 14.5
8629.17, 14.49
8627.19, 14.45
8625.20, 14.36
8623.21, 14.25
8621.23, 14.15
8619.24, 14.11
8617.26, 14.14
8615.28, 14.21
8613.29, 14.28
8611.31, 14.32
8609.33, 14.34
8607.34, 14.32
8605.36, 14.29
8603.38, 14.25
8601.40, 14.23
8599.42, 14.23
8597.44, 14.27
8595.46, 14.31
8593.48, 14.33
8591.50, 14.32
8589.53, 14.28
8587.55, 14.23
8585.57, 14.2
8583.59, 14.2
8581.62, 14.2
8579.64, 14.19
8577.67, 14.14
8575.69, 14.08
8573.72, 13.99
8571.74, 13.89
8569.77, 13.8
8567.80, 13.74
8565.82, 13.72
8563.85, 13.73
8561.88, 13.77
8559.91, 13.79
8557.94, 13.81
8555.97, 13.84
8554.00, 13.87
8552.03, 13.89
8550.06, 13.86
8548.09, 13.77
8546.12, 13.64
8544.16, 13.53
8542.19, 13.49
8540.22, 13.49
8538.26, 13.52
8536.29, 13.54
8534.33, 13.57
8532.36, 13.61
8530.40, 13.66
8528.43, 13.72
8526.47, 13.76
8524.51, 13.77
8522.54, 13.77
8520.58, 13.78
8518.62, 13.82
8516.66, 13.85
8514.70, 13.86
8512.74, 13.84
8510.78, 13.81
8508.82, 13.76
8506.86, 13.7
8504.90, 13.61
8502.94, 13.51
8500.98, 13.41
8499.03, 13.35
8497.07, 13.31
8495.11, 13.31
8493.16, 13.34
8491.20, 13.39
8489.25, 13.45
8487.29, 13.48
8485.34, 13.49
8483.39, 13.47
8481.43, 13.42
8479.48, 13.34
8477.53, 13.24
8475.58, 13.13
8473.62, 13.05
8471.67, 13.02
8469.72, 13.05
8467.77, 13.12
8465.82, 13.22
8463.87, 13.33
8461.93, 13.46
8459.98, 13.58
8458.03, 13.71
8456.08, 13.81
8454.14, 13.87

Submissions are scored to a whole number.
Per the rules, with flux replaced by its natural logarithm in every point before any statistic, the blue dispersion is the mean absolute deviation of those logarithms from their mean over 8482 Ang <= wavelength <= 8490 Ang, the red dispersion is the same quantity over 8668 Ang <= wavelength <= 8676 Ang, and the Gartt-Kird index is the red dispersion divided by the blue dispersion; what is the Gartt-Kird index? 9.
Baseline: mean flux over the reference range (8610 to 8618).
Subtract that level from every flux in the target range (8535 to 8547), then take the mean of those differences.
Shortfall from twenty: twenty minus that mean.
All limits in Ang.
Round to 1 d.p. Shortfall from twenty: 20.7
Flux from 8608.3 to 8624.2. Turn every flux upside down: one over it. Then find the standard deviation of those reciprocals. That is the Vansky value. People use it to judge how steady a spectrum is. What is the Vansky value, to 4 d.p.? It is 0.0004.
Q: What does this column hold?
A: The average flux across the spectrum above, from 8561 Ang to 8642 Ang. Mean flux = 14.2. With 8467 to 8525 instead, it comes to 13.5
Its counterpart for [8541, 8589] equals 13.9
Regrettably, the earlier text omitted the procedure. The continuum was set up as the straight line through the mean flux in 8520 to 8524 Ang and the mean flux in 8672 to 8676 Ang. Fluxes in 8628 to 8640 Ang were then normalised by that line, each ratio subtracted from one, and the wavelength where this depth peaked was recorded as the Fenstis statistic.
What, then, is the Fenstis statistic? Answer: 8639.11 Ang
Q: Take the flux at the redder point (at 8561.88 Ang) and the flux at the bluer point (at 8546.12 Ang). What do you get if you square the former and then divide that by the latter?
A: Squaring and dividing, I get 13.9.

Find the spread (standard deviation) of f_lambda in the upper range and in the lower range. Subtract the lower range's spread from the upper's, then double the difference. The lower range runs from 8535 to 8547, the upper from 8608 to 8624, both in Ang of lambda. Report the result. 0.06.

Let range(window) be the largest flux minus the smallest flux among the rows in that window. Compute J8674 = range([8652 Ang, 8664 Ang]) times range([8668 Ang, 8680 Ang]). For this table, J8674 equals 0.74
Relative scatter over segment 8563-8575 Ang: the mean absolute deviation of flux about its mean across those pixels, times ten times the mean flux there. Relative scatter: 12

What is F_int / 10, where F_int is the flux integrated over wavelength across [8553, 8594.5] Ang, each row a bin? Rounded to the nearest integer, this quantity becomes 58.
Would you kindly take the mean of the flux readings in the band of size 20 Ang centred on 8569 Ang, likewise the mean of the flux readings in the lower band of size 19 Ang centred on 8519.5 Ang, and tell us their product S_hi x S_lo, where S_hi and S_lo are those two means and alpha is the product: 191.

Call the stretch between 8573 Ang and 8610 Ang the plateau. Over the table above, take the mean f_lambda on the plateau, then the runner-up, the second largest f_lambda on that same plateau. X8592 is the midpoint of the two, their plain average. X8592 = 14.3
